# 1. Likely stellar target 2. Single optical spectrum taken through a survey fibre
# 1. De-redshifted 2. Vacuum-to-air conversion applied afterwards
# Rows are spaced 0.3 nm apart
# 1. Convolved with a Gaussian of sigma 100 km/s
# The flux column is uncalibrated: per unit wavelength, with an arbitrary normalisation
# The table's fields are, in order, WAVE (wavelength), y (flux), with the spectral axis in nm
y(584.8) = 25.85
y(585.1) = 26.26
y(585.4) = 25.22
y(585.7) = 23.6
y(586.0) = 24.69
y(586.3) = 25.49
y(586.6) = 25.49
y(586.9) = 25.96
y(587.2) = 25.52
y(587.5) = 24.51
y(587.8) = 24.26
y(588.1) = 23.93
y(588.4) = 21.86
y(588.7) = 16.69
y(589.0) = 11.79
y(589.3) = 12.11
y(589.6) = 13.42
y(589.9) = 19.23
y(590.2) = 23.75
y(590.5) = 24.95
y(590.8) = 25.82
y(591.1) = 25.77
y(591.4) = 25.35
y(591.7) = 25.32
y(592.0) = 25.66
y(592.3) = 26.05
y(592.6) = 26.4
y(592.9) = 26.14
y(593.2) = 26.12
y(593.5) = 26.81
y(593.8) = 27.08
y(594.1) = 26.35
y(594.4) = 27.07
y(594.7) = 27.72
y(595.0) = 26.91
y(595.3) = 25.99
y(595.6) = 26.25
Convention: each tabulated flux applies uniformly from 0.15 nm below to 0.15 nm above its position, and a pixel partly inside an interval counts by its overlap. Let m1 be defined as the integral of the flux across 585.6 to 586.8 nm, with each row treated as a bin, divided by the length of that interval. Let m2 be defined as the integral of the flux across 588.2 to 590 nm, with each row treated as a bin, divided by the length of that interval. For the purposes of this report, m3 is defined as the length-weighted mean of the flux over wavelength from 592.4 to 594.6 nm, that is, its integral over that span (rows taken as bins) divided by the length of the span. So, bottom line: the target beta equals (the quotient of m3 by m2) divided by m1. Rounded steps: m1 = 24.9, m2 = 16.0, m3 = 26.6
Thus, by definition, 0.07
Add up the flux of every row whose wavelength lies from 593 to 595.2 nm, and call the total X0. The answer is 188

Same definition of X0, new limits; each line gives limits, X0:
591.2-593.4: 181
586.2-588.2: 175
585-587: 177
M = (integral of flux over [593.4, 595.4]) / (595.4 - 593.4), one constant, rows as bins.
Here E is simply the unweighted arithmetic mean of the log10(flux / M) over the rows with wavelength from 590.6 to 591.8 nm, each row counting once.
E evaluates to -0.02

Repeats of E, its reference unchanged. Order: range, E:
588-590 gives -0.21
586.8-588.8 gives -0.07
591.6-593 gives -0.02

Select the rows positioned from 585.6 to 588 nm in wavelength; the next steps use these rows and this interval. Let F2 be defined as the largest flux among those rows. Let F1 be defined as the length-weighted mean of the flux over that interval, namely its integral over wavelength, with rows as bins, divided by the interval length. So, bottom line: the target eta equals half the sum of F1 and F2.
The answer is 25.5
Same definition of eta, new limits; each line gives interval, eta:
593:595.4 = 27.2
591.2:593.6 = 26.4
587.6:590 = 21.1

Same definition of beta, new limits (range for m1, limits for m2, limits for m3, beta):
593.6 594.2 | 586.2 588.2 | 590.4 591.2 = 0.04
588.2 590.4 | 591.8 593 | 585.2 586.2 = 0.05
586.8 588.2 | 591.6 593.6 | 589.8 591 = 0.04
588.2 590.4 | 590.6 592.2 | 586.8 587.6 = 0.06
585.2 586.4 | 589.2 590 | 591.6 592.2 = 0.07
